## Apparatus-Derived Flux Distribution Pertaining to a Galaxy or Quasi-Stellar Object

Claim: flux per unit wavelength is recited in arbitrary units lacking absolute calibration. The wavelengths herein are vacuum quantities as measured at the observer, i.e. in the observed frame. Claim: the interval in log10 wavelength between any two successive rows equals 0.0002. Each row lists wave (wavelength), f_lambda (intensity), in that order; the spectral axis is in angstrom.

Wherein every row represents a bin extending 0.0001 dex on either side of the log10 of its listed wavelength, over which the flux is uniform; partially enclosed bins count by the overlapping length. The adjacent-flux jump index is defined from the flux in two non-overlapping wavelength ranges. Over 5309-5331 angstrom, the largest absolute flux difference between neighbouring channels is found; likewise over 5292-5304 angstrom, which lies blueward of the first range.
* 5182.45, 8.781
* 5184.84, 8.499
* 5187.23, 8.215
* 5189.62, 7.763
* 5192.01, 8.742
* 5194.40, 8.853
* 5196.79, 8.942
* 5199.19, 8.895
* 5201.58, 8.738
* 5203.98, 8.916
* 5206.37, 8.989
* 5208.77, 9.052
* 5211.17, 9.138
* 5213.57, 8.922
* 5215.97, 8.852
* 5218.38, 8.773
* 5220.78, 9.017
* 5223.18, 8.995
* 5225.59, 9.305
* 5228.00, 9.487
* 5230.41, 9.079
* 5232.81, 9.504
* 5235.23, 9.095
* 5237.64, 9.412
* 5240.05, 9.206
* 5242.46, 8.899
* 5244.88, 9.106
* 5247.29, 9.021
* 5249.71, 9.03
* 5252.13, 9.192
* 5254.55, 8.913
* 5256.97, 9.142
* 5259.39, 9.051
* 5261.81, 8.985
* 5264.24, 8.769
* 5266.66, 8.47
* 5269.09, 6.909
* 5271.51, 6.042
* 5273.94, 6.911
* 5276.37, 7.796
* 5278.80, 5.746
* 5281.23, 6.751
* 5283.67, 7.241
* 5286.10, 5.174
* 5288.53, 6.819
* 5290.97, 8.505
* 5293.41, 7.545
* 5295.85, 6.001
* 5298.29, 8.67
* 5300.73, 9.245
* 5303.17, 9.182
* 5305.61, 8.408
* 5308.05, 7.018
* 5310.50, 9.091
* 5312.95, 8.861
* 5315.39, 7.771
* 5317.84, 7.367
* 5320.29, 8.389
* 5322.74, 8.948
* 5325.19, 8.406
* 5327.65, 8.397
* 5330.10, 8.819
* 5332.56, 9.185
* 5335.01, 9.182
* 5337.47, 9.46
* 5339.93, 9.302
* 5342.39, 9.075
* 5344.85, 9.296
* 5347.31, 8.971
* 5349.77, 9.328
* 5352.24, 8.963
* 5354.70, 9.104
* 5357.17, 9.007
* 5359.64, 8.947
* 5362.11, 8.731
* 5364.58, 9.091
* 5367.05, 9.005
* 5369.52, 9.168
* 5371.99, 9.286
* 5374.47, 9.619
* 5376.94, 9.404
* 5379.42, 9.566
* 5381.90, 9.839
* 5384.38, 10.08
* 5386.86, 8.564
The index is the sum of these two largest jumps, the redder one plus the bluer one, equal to 3.8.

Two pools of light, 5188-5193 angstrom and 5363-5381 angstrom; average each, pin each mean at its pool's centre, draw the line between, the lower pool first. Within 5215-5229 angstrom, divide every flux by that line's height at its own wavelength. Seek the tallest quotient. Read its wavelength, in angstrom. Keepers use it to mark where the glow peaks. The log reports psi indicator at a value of 5228.00 angstrom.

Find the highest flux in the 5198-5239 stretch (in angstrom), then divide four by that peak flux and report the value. 0.421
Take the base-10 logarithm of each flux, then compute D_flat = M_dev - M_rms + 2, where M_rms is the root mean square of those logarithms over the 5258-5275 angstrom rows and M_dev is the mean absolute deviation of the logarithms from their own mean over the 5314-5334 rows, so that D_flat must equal 1.13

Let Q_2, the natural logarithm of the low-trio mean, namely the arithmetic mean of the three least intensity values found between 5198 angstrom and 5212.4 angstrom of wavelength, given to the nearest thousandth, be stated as 2.180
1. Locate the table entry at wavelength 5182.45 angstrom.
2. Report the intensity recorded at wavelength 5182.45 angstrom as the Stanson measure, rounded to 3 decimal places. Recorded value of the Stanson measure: 8.781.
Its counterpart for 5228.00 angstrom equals 9.487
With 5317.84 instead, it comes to 7.367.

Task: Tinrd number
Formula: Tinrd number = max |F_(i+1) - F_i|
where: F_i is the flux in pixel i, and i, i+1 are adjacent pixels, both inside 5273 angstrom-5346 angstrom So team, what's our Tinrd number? 2.7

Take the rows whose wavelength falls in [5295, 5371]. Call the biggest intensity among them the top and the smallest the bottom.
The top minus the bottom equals 3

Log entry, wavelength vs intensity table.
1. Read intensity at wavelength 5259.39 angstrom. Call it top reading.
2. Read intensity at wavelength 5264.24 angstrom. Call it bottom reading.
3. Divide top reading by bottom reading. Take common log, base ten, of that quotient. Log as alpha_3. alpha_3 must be 0.014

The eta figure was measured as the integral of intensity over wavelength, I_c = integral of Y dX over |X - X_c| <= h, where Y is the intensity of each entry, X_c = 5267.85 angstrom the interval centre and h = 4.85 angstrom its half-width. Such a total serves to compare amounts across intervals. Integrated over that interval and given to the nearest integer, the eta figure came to 73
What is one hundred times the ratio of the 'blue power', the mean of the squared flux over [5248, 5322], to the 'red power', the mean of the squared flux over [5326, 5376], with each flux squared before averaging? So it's 77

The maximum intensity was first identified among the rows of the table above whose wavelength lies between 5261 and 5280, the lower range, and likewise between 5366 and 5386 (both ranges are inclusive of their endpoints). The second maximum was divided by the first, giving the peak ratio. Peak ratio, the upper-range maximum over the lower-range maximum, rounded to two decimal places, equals 1.12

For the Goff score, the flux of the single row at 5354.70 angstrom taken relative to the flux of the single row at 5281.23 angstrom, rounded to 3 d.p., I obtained 1.349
